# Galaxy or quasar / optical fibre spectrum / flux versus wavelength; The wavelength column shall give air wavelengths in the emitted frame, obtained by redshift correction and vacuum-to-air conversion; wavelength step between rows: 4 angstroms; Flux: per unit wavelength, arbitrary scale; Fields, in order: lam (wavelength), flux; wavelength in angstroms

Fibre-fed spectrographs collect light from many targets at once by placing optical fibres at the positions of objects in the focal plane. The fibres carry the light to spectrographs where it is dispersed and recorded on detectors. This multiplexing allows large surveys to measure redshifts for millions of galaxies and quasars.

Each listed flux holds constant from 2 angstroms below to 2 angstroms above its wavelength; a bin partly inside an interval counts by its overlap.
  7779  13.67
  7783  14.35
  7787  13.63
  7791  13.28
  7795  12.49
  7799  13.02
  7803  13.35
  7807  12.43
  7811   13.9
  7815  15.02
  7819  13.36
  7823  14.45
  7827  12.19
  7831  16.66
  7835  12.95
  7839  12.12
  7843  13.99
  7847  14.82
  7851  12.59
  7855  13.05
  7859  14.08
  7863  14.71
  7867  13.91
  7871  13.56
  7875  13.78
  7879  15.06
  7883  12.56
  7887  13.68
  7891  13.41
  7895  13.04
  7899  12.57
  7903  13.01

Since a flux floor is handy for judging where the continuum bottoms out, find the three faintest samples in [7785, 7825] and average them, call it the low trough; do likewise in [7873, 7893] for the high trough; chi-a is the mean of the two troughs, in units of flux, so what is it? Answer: 12.9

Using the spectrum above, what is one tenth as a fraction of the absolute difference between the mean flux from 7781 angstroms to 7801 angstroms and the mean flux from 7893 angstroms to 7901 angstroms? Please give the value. 0.182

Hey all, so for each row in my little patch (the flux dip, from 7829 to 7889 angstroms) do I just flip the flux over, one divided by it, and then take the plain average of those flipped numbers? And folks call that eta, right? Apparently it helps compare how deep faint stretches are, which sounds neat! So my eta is 0.0727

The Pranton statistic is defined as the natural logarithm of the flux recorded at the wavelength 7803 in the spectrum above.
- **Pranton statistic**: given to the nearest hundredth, 2.59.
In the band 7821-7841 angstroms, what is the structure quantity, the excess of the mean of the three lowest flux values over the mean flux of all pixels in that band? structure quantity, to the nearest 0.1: -1.3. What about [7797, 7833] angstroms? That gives -1.3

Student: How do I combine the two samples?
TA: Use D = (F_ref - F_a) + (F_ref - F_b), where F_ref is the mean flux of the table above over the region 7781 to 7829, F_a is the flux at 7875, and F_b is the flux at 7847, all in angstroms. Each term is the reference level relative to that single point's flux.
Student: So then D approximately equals -1.7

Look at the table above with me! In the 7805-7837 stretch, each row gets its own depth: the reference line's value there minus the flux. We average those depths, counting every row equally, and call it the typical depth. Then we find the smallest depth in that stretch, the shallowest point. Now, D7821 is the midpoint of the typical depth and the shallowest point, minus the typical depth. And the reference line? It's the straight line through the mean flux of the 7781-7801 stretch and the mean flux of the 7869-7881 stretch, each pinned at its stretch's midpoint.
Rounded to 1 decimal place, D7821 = -1.3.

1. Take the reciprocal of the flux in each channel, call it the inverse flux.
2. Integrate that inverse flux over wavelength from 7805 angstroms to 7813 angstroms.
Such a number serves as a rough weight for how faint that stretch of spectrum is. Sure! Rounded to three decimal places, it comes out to 0.610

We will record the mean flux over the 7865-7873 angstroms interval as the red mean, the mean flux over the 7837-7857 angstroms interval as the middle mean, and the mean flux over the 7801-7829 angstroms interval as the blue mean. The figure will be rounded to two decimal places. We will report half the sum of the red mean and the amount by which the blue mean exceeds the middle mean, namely 6.97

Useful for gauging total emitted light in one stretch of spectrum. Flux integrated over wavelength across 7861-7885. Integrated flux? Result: 334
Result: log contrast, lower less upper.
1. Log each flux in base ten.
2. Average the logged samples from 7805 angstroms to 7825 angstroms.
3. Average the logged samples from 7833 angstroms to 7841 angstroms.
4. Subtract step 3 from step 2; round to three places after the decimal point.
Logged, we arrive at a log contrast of 0.042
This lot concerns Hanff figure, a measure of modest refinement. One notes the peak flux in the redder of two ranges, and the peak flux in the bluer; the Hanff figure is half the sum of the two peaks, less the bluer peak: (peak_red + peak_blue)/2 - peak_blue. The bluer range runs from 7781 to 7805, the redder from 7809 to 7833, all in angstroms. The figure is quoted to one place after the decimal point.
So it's 1.2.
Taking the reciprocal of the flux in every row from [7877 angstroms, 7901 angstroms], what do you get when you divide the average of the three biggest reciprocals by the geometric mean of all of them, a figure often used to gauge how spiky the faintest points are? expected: 1.05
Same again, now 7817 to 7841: 1.09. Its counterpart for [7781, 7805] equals 1.03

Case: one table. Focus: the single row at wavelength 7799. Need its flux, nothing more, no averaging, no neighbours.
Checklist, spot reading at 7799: 13.02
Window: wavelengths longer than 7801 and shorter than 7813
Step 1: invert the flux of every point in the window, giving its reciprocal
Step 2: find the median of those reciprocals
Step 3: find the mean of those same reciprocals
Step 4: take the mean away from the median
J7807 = -0.0009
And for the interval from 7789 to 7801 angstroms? -0.0006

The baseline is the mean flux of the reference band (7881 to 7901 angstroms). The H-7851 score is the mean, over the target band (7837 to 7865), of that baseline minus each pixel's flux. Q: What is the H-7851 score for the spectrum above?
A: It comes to -0.57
